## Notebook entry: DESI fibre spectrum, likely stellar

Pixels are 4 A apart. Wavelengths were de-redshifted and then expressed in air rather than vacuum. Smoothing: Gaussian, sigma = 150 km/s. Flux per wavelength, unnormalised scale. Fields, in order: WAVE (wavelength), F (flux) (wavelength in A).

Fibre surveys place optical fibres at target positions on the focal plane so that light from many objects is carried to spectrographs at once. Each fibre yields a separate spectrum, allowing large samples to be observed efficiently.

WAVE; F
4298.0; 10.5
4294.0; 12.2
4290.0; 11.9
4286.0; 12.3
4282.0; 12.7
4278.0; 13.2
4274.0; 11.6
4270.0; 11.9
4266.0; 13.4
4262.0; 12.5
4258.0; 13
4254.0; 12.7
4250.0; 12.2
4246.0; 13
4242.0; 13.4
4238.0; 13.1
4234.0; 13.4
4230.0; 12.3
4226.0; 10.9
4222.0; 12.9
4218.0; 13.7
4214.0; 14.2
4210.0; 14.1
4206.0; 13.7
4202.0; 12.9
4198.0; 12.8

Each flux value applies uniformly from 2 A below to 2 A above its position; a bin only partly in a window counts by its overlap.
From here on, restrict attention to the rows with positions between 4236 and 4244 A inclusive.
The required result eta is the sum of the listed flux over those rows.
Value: 26.5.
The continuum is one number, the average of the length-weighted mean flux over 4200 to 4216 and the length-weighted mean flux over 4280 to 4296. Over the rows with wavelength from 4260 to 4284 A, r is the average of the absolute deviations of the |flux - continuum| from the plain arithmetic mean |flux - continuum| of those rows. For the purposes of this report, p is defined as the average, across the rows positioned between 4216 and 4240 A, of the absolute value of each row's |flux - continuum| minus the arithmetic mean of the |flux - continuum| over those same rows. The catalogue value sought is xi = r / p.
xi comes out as 0.8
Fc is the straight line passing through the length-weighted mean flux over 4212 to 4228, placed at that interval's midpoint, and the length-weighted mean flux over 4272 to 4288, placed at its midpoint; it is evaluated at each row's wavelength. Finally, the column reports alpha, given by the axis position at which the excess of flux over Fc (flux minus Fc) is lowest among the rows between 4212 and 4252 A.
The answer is 4226.0 A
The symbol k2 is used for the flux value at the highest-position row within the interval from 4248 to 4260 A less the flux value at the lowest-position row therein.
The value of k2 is 0.8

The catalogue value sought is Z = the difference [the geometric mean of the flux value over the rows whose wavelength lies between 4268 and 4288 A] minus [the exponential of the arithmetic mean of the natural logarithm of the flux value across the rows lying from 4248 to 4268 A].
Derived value -0.4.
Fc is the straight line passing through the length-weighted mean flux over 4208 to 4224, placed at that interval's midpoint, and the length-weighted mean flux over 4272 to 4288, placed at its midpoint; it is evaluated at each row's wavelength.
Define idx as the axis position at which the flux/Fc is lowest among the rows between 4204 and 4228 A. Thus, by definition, 4226.0 A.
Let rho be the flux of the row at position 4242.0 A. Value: 13.4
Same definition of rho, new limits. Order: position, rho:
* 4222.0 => 12.9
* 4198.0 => 12.8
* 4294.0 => 12.2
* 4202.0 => 12.9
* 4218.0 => 13.7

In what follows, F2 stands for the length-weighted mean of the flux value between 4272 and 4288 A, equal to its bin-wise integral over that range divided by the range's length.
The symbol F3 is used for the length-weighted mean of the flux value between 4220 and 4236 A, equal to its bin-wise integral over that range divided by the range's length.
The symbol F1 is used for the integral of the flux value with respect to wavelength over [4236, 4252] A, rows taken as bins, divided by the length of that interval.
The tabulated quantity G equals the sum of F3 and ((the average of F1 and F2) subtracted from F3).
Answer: 12.1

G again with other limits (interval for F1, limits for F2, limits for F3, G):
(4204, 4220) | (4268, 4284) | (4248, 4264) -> 12.1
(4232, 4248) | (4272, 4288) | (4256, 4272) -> 12.6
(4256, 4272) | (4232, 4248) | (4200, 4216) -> 14.5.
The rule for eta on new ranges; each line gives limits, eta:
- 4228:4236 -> 25.7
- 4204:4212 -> 27.8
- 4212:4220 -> 27.9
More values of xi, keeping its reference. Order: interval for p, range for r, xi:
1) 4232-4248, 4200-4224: 2.1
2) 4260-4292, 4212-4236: 1.4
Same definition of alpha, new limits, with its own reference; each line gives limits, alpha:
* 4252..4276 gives 4274.0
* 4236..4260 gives 4250.0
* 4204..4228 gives 4226.0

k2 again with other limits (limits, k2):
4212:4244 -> -0.8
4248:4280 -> 1.0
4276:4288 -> -0.9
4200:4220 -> 0.8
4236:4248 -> -0.1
